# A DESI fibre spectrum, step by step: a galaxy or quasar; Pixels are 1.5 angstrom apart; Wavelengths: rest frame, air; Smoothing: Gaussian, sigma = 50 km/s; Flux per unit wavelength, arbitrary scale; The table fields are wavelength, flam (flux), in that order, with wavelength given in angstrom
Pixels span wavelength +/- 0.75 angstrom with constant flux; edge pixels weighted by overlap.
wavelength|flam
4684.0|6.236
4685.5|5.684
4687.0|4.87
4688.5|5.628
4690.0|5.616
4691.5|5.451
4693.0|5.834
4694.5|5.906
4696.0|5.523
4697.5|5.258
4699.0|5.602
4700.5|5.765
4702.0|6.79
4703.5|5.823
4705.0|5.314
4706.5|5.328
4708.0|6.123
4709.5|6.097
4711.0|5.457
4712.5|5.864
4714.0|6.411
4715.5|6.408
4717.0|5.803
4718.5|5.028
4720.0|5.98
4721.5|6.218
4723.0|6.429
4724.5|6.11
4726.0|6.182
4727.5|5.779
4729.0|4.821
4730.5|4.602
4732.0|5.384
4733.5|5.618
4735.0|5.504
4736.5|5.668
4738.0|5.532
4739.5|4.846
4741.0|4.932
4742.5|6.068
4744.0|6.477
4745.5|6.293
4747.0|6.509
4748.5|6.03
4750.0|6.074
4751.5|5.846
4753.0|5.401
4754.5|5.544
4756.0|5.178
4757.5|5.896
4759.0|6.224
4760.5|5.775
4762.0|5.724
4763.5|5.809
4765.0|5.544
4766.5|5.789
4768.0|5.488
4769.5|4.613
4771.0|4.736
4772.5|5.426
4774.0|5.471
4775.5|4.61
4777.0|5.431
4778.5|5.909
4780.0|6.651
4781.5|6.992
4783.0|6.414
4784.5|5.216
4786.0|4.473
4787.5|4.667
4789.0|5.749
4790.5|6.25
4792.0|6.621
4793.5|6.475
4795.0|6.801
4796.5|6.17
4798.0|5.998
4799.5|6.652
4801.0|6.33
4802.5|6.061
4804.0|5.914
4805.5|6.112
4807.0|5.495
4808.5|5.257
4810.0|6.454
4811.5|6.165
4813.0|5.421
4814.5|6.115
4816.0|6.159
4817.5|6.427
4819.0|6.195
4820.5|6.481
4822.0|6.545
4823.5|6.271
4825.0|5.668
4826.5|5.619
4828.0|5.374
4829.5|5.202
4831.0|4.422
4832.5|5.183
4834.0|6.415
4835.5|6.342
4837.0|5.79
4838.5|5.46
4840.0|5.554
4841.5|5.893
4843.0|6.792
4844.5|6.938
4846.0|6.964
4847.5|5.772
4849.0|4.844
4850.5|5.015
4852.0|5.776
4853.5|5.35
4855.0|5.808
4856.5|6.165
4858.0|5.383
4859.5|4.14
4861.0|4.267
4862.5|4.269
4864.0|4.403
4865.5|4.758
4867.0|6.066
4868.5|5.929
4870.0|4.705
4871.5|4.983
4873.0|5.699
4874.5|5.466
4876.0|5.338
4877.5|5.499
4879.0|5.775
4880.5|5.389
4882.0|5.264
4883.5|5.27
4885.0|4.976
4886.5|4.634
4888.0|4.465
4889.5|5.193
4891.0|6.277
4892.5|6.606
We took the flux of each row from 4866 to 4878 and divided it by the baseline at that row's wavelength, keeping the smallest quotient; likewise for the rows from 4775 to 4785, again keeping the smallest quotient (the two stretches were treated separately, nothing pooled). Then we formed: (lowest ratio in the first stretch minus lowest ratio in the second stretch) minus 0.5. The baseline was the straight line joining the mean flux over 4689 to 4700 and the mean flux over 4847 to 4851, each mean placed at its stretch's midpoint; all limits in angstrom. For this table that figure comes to -0.44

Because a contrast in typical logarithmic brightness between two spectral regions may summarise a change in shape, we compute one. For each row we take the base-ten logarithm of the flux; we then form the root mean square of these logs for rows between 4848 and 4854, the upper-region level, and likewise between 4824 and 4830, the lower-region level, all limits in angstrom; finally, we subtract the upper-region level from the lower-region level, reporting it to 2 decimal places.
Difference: 0.02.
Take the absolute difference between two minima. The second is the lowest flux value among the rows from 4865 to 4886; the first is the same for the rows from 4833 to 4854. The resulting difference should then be 0.14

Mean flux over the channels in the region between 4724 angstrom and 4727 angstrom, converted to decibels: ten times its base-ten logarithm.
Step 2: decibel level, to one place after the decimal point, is 7.9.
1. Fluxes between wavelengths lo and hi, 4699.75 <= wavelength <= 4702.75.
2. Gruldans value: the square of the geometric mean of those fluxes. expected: 39.1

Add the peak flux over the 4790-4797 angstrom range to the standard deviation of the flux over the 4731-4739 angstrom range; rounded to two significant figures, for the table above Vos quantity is 6.9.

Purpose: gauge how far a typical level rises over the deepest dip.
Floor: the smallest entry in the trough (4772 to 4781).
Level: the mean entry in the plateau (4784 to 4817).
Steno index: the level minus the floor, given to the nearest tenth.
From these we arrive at 1.3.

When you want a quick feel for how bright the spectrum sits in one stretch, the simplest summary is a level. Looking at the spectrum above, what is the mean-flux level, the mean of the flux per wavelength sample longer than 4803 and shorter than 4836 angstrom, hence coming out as 5.87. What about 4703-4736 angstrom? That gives 5.74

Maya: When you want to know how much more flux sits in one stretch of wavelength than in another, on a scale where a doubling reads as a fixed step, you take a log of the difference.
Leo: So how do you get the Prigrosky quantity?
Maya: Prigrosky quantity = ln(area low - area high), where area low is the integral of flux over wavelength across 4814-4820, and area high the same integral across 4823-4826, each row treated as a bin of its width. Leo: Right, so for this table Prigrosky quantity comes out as 3.0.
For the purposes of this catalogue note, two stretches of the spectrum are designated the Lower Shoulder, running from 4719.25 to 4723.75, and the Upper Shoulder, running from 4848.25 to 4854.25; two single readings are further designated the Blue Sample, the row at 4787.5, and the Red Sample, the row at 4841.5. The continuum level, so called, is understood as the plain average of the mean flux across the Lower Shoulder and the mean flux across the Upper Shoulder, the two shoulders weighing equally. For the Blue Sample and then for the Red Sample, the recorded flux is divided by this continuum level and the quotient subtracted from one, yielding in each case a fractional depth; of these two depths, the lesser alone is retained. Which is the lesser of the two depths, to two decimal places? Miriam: -0.03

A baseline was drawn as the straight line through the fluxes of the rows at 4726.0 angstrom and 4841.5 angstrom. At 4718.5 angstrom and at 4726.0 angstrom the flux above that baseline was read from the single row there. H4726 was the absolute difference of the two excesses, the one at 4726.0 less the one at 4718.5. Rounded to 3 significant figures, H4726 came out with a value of 1.17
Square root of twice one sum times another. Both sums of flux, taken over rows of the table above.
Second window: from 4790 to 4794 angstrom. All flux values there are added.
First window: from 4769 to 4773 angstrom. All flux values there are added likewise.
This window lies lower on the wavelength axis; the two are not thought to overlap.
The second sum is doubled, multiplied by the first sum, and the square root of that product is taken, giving 23.9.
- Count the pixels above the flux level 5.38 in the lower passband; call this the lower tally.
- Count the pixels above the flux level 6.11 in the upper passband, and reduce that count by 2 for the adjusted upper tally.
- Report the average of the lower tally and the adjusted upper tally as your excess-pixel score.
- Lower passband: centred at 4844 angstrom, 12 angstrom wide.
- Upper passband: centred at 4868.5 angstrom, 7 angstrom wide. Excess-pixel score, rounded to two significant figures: 2.5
